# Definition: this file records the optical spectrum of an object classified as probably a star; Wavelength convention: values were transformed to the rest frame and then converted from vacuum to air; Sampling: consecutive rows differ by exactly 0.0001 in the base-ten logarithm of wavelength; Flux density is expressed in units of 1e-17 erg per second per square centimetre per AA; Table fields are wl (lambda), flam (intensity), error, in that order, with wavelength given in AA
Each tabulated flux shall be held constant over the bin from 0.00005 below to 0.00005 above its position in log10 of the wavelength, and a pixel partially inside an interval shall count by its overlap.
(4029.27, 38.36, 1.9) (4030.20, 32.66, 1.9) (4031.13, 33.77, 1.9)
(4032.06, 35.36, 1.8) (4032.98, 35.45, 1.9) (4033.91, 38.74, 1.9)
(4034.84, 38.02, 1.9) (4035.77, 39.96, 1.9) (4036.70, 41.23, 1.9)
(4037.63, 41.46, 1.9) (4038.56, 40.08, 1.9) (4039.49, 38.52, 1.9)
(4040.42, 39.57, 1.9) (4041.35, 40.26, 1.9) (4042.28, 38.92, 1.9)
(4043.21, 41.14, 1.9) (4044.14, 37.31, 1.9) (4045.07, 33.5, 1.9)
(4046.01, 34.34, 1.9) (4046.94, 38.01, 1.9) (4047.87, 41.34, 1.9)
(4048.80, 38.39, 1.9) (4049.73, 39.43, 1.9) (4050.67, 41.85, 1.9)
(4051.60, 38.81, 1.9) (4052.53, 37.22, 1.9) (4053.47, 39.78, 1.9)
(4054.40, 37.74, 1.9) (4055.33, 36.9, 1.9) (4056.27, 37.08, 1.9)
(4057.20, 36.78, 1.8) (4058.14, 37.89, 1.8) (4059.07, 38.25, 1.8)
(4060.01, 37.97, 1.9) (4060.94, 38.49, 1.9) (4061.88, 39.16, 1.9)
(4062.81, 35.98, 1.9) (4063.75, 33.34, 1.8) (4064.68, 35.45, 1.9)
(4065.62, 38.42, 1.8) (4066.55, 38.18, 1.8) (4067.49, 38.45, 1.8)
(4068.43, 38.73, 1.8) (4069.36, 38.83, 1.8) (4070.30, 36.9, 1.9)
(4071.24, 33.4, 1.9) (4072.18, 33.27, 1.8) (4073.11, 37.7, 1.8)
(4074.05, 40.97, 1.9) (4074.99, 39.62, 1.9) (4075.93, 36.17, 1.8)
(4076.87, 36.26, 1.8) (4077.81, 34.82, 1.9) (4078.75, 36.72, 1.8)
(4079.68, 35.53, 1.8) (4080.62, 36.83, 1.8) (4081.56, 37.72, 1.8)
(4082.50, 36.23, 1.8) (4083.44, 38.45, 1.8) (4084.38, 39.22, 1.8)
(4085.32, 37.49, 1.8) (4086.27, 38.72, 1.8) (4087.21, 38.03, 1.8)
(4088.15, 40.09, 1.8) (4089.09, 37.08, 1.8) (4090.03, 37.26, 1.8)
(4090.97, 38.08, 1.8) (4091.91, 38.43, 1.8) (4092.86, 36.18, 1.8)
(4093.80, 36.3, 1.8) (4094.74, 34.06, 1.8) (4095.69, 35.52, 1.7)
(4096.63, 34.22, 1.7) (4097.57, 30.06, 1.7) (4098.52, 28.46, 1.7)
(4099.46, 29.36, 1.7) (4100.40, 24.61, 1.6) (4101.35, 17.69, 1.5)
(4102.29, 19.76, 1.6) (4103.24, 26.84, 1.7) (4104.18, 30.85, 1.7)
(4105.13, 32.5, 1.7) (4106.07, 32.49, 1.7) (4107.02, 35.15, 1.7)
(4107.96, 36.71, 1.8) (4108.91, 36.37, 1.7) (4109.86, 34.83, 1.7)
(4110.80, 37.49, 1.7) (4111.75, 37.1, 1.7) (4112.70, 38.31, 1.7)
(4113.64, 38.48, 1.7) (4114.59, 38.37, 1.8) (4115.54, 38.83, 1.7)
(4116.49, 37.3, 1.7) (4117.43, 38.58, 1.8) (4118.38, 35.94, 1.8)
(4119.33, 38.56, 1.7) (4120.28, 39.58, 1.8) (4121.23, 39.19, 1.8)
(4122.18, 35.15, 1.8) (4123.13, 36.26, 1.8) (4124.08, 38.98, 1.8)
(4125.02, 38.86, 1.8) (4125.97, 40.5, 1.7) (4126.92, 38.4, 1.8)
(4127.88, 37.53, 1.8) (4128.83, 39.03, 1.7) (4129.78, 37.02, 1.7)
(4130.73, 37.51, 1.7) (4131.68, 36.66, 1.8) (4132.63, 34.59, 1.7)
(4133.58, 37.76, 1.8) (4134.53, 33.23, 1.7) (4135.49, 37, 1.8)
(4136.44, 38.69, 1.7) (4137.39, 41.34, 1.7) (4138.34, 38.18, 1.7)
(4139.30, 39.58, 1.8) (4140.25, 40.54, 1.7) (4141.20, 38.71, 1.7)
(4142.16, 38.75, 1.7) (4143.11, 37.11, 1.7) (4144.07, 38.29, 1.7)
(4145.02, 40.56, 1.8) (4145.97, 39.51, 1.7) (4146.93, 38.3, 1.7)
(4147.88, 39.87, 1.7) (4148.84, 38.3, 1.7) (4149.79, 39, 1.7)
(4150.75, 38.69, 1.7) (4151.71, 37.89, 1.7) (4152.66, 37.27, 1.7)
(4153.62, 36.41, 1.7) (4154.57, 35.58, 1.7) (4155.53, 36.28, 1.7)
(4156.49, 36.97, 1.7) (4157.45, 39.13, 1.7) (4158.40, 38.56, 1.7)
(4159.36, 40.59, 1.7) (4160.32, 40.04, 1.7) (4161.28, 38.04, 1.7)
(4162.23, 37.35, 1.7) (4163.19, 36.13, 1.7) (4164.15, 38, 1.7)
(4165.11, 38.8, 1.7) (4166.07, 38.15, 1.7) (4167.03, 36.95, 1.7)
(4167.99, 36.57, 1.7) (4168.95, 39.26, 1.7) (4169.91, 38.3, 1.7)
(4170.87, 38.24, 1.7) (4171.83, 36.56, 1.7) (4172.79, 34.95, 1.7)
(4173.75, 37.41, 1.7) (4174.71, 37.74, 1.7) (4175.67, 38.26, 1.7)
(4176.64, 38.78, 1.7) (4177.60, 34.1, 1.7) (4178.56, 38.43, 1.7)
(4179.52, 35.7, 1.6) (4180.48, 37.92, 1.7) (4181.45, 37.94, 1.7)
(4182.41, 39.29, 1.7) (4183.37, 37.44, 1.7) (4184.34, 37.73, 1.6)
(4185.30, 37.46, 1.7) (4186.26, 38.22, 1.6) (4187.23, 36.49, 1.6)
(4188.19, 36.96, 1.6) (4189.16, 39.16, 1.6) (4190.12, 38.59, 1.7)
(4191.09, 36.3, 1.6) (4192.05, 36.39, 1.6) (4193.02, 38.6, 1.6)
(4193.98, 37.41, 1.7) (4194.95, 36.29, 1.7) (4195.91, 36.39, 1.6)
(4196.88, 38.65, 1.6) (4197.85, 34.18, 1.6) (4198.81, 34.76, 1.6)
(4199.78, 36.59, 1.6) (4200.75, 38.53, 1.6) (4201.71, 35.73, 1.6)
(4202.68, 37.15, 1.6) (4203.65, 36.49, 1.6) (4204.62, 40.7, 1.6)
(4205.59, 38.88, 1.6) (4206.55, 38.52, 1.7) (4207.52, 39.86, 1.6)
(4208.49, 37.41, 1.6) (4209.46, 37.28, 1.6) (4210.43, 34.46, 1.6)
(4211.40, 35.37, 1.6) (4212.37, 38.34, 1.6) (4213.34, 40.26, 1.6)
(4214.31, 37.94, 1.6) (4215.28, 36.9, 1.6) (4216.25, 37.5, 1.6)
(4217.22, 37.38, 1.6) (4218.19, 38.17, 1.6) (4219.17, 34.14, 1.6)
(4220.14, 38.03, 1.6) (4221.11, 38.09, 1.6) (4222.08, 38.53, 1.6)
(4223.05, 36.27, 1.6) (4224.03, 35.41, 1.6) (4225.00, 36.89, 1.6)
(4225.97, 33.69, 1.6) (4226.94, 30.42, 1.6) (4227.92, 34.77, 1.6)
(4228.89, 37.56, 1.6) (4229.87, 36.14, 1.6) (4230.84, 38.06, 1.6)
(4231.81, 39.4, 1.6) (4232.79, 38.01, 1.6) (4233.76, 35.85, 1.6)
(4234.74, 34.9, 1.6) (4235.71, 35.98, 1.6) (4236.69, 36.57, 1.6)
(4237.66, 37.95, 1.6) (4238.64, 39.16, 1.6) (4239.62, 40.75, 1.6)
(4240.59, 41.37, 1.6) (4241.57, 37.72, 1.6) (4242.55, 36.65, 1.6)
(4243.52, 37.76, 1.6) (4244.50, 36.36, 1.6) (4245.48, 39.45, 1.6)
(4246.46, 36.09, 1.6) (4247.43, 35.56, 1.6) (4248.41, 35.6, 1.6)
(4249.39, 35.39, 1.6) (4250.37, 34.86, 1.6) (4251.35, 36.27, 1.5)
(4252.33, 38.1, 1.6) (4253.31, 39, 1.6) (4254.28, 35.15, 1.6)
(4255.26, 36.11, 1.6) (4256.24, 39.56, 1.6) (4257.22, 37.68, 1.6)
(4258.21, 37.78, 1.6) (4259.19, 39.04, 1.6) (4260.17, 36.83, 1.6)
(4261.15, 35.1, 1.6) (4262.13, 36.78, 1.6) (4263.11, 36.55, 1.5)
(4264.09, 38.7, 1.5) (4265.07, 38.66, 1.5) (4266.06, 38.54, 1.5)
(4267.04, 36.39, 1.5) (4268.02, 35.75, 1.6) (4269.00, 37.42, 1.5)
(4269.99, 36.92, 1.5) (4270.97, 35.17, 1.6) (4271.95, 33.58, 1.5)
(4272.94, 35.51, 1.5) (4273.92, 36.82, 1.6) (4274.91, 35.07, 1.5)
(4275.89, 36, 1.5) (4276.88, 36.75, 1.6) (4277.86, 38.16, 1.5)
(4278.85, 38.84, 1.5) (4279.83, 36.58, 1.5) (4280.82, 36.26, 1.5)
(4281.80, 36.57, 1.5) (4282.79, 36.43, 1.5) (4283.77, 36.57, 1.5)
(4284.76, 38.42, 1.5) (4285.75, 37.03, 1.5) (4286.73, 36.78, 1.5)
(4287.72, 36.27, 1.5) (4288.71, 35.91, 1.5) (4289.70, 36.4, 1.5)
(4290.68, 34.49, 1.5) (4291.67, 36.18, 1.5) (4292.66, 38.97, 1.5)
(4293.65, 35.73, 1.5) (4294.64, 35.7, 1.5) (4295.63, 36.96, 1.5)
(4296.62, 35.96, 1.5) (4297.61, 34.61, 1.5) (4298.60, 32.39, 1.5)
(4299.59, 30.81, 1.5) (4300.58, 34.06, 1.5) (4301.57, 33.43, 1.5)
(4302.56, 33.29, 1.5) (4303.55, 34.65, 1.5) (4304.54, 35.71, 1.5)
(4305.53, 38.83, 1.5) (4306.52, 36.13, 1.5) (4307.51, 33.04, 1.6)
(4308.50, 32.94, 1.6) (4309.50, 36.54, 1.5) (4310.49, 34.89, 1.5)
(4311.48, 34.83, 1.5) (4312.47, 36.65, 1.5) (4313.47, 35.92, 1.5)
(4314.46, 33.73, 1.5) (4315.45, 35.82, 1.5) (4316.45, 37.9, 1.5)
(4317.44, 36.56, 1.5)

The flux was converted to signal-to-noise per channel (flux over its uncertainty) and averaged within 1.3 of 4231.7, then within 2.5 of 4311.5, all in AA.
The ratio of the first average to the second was 1.01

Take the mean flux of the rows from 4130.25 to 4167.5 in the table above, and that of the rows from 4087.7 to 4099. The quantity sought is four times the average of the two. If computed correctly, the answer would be 147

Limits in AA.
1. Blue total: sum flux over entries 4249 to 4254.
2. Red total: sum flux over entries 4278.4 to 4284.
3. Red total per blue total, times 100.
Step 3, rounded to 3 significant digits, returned 120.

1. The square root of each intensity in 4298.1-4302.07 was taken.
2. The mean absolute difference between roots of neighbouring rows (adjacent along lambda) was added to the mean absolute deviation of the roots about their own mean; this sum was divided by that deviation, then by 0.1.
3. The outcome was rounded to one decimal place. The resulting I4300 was 27.0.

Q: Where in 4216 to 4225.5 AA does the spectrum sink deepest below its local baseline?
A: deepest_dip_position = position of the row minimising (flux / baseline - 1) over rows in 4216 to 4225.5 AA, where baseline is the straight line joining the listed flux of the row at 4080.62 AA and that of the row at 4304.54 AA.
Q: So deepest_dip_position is 4219.17 AA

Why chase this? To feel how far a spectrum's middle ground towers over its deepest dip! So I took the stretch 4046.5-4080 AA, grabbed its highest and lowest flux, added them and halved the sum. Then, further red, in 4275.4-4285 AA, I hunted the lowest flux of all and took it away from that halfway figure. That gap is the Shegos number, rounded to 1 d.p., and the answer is 1.6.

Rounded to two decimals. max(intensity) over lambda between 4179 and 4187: 39.29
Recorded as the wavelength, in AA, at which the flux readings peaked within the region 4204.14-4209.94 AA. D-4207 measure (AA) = 4204.62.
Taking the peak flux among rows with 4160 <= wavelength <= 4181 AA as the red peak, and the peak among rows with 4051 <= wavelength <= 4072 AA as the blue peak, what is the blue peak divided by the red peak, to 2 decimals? 0.99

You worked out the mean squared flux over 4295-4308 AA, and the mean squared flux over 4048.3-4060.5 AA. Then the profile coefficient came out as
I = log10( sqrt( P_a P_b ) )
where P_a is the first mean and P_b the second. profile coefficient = 3.12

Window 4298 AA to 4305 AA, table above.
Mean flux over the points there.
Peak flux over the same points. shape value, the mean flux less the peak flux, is -2.2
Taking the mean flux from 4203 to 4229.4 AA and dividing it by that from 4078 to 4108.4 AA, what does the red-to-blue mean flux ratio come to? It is 1.09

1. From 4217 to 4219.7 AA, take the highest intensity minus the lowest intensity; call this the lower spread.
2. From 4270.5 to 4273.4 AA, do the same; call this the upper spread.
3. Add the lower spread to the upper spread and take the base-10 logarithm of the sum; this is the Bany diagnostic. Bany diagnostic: 0.78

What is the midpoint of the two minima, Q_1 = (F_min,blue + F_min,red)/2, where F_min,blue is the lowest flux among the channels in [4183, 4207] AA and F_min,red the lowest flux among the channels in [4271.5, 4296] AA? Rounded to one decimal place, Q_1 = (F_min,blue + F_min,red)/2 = 33.9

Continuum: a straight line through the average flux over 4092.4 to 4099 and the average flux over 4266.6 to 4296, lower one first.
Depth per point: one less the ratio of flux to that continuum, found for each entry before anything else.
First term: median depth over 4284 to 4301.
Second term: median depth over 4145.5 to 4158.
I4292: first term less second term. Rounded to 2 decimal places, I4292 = 0.13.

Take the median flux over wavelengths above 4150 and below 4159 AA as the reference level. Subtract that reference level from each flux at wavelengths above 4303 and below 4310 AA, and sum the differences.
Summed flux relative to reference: -13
